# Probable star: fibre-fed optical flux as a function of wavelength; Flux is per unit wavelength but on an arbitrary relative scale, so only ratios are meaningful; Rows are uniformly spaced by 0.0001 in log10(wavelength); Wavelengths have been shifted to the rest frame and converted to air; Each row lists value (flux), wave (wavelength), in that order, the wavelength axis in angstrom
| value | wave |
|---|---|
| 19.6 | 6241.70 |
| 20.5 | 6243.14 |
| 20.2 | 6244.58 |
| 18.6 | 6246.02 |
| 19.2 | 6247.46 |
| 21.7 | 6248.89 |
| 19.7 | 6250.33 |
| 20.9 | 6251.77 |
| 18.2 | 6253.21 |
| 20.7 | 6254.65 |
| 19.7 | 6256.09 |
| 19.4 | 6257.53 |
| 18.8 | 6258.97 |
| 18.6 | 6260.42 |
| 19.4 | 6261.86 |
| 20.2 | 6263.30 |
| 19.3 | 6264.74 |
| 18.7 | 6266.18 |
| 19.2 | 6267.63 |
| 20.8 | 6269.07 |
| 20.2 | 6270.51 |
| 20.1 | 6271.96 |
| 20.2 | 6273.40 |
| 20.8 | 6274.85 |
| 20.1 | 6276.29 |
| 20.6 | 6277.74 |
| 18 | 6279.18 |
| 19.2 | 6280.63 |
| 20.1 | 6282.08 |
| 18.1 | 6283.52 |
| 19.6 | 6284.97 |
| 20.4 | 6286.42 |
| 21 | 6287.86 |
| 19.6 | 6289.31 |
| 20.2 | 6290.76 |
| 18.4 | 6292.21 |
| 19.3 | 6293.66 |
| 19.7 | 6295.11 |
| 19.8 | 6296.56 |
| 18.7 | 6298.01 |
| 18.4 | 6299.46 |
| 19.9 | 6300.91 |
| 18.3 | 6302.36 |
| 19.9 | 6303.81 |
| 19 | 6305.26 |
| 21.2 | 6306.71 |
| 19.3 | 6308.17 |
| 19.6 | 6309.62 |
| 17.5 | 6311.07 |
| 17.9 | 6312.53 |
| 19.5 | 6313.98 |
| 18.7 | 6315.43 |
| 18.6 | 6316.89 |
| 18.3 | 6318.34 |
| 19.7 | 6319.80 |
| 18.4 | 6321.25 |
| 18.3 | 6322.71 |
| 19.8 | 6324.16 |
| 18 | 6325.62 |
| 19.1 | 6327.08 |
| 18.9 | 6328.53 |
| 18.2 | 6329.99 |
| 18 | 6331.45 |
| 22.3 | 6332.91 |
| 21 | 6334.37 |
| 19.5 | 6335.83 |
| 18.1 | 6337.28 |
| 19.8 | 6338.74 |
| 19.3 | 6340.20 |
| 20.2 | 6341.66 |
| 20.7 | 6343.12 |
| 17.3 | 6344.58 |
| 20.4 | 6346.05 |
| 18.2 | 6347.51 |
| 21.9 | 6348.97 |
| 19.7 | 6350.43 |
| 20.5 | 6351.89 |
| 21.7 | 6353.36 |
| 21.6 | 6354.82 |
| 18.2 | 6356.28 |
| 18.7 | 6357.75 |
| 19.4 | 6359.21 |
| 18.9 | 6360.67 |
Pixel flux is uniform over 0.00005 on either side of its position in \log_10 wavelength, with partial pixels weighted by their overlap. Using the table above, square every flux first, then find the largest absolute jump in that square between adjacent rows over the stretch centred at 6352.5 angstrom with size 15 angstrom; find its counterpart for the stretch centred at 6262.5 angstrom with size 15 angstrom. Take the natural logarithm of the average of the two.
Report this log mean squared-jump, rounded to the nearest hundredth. 4.67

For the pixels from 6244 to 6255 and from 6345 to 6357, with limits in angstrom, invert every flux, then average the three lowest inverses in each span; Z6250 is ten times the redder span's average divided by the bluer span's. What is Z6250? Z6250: 9.7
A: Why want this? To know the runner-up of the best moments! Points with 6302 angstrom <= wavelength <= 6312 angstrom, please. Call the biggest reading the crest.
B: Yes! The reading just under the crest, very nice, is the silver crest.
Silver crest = 19.9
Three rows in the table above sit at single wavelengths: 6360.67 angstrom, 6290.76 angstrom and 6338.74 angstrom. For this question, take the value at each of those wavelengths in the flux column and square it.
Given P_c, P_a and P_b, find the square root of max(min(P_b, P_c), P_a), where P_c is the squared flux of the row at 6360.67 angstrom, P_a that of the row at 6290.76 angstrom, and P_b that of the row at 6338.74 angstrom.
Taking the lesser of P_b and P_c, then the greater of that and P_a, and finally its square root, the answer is 20.2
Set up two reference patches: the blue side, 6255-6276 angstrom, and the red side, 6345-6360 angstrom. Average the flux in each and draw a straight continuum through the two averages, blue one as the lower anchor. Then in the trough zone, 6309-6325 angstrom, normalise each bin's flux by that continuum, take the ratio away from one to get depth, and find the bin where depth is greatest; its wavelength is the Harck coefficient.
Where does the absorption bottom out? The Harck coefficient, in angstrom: 6311.07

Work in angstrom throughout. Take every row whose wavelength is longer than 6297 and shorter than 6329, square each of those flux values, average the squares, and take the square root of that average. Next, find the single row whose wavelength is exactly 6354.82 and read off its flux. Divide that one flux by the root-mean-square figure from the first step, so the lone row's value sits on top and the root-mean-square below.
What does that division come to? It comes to 1.14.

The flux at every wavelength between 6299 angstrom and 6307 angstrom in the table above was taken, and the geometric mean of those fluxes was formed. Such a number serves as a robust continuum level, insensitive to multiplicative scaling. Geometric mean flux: 19.4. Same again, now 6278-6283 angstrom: 19.1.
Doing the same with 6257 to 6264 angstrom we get 19.3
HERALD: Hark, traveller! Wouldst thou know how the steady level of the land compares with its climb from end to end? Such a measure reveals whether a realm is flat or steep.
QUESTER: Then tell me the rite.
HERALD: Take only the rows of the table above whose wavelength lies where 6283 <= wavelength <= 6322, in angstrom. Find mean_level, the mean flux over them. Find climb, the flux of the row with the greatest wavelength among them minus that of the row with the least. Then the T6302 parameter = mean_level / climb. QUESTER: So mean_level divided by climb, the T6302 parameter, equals 64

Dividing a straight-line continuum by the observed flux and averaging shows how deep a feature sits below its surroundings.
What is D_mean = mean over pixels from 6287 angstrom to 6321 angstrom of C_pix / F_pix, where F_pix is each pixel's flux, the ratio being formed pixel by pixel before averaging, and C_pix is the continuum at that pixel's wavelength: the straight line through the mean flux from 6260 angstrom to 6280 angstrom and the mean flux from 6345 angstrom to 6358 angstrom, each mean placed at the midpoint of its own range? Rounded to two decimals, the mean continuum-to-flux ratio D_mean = 1.04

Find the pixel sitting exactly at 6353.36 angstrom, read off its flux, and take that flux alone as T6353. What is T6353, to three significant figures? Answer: 21.7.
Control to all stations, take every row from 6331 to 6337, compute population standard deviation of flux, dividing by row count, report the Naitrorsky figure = 1.6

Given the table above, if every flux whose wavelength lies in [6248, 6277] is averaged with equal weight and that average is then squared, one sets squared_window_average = 393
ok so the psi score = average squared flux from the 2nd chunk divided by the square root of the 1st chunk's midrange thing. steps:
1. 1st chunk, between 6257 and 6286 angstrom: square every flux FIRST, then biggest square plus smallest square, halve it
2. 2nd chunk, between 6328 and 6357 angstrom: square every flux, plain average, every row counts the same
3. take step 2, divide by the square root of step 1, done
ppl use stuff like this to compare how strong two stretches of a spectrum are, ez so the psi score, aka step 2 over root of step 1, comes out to 20.2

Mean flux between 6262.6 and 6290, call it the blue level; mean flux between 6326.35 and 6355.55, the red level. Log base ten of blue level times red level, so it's 2.59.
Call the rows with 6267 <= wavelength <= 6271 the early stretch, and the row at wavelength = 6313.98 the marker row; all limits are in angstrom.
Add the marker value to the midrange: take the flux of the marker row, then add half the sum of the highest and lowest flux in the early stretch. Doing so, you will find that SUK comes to 39.5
